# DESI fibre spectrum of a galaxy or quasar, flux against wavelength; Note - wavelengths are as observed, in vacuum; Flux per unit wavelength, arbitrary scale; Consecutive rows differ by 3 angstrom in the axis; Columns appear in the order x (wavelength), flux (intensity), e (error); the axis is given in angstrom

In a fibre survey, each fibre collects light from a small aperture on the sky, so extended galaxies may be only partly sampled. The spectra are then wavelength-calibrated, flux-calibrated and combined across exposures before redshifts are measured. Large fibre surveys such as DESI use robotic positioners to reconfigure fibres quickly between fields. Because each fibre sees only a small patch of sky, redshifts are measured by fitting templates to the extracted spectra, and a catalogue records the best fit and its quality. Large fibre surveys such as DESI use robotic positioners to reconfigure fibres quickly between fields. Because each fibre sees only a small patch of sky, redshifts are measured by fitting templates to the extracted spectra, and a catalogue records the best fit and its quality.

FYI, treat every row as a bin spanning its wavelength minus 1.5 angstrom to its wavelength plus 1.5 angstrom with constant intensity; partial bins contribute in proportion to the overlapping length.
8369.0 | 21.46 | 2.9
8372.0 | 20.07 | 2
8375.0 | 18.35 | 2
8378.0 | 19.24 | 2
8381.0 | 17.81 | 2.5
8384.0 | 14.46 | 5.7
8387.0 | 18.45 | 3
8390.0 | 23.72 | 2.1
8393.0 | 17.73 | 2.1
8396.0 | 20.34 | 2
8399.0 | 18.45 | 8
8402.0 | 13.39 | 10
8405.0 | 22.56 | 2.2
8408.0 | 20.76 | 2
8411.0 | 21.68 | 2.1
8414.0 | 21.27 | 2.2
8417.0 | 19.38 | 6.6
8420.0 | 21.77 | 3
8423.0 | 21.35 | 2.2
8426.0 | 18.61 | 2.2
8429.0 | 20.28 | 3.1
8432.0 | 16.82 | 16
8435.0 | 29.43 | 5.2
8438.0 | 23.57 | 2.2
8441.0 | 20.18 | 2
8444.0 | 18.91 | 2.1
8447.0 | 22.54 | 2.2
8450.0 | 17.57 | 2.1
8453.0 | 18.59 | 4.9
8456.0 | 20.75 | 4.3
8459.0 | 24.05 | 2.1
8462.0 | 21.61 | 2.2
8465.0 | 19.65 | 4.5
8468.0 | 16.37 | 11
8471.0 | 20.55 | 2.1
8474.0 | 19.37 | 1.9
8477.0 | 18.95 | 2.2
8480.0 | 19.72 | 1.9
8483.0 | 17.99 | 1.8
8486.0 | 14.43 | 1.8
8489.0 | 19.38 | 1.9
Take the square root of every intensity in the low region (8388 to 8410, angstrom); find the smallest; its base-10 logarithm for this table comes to 0.563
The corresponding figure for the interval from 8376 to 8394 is 0.580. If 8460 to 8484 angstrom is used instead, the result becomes 0.607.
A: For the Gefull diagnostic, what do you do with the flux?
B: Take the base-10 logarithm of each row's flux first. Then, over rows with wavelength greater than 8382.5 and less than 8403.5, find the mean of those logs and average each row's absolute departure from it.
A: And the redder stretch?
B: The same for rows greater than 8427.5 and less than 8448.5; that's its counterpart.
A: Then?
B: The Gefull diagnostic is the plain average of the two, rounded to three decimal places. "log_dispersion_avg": 0.060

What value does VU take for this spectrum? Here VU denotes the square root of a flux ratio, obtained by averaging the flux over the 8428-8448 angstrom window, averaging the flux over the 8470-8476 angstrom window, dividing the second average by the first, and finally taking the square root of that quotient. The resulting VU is 0.96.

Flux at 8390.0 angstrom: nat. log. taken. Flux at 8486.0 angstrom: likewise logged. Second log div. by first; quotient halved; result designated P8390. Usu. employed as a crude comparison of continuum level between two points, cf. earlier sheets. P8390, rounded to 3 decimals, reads 0.422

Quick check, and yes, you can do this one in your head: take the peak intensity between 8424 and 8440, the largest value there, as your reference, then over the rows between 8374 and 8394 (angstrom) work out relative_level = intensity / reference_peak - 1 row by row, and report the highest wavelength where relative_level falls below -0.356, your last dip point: 8393.0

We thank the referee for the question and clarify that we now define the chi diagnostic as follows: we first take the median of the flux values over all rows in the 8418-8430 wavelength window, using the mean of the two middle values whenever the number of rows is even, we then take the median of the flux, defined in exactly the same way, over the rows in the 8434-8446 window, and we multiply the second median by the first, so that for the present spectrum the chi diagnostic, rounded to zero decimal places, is 455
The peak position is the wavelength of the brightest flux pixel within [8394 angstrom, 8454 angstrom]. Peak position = 8435.0 angstrom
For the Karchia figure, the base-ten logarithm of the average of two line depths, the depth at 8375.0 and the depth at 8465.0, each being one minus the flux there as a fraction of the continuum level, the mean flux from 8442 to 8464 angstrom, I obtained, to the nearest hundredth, -1.12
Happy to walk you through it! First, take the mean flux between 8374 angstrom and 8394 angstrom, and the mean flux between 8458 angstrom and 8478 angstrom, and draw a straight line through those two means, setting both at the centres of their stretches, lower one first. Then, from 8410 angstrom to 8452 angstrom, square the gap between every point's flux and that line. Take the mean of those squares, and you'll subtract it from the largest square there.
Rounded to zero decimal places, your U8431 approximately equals 88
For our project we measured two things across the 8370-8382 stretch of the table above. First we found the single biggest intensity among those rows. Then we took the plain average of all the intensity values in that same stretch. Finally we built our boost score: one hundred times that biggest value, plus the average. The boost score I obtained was 2026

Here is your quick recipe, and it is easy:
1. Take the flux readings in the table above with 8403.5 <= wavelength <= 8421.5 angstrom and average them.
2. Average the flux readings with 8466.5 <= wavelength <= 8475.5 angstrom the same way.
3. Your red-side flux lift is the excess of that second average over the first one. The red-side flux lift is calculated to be -2.5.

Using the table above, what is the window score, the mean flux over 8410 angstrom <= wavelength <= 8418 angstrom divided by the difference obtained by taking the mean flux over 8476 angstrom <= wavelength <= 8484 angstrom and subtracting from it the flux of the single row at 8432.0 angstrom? 10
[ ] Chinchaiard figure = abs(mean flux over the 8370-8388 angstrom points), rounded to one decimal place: 18.1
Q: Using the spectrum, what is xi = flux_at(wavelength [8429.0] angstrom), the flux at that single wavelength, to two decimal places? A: 20.28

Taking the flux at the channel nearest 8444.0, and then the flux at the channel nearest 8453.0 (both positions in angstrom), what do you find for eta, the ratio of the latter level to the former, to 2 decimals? 0.98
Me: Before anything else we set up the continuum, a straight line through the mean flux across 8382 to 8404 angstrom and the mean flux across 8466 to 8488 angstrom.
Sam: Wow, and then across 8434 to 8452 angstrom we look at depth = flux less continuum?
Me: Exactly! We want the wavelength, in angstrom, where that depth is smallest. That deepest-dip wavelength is 8450.0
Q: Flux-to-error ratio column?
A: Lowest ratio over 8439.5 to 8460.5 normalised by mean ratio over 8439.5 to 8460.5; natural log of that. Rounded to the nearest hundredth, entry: -0.78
